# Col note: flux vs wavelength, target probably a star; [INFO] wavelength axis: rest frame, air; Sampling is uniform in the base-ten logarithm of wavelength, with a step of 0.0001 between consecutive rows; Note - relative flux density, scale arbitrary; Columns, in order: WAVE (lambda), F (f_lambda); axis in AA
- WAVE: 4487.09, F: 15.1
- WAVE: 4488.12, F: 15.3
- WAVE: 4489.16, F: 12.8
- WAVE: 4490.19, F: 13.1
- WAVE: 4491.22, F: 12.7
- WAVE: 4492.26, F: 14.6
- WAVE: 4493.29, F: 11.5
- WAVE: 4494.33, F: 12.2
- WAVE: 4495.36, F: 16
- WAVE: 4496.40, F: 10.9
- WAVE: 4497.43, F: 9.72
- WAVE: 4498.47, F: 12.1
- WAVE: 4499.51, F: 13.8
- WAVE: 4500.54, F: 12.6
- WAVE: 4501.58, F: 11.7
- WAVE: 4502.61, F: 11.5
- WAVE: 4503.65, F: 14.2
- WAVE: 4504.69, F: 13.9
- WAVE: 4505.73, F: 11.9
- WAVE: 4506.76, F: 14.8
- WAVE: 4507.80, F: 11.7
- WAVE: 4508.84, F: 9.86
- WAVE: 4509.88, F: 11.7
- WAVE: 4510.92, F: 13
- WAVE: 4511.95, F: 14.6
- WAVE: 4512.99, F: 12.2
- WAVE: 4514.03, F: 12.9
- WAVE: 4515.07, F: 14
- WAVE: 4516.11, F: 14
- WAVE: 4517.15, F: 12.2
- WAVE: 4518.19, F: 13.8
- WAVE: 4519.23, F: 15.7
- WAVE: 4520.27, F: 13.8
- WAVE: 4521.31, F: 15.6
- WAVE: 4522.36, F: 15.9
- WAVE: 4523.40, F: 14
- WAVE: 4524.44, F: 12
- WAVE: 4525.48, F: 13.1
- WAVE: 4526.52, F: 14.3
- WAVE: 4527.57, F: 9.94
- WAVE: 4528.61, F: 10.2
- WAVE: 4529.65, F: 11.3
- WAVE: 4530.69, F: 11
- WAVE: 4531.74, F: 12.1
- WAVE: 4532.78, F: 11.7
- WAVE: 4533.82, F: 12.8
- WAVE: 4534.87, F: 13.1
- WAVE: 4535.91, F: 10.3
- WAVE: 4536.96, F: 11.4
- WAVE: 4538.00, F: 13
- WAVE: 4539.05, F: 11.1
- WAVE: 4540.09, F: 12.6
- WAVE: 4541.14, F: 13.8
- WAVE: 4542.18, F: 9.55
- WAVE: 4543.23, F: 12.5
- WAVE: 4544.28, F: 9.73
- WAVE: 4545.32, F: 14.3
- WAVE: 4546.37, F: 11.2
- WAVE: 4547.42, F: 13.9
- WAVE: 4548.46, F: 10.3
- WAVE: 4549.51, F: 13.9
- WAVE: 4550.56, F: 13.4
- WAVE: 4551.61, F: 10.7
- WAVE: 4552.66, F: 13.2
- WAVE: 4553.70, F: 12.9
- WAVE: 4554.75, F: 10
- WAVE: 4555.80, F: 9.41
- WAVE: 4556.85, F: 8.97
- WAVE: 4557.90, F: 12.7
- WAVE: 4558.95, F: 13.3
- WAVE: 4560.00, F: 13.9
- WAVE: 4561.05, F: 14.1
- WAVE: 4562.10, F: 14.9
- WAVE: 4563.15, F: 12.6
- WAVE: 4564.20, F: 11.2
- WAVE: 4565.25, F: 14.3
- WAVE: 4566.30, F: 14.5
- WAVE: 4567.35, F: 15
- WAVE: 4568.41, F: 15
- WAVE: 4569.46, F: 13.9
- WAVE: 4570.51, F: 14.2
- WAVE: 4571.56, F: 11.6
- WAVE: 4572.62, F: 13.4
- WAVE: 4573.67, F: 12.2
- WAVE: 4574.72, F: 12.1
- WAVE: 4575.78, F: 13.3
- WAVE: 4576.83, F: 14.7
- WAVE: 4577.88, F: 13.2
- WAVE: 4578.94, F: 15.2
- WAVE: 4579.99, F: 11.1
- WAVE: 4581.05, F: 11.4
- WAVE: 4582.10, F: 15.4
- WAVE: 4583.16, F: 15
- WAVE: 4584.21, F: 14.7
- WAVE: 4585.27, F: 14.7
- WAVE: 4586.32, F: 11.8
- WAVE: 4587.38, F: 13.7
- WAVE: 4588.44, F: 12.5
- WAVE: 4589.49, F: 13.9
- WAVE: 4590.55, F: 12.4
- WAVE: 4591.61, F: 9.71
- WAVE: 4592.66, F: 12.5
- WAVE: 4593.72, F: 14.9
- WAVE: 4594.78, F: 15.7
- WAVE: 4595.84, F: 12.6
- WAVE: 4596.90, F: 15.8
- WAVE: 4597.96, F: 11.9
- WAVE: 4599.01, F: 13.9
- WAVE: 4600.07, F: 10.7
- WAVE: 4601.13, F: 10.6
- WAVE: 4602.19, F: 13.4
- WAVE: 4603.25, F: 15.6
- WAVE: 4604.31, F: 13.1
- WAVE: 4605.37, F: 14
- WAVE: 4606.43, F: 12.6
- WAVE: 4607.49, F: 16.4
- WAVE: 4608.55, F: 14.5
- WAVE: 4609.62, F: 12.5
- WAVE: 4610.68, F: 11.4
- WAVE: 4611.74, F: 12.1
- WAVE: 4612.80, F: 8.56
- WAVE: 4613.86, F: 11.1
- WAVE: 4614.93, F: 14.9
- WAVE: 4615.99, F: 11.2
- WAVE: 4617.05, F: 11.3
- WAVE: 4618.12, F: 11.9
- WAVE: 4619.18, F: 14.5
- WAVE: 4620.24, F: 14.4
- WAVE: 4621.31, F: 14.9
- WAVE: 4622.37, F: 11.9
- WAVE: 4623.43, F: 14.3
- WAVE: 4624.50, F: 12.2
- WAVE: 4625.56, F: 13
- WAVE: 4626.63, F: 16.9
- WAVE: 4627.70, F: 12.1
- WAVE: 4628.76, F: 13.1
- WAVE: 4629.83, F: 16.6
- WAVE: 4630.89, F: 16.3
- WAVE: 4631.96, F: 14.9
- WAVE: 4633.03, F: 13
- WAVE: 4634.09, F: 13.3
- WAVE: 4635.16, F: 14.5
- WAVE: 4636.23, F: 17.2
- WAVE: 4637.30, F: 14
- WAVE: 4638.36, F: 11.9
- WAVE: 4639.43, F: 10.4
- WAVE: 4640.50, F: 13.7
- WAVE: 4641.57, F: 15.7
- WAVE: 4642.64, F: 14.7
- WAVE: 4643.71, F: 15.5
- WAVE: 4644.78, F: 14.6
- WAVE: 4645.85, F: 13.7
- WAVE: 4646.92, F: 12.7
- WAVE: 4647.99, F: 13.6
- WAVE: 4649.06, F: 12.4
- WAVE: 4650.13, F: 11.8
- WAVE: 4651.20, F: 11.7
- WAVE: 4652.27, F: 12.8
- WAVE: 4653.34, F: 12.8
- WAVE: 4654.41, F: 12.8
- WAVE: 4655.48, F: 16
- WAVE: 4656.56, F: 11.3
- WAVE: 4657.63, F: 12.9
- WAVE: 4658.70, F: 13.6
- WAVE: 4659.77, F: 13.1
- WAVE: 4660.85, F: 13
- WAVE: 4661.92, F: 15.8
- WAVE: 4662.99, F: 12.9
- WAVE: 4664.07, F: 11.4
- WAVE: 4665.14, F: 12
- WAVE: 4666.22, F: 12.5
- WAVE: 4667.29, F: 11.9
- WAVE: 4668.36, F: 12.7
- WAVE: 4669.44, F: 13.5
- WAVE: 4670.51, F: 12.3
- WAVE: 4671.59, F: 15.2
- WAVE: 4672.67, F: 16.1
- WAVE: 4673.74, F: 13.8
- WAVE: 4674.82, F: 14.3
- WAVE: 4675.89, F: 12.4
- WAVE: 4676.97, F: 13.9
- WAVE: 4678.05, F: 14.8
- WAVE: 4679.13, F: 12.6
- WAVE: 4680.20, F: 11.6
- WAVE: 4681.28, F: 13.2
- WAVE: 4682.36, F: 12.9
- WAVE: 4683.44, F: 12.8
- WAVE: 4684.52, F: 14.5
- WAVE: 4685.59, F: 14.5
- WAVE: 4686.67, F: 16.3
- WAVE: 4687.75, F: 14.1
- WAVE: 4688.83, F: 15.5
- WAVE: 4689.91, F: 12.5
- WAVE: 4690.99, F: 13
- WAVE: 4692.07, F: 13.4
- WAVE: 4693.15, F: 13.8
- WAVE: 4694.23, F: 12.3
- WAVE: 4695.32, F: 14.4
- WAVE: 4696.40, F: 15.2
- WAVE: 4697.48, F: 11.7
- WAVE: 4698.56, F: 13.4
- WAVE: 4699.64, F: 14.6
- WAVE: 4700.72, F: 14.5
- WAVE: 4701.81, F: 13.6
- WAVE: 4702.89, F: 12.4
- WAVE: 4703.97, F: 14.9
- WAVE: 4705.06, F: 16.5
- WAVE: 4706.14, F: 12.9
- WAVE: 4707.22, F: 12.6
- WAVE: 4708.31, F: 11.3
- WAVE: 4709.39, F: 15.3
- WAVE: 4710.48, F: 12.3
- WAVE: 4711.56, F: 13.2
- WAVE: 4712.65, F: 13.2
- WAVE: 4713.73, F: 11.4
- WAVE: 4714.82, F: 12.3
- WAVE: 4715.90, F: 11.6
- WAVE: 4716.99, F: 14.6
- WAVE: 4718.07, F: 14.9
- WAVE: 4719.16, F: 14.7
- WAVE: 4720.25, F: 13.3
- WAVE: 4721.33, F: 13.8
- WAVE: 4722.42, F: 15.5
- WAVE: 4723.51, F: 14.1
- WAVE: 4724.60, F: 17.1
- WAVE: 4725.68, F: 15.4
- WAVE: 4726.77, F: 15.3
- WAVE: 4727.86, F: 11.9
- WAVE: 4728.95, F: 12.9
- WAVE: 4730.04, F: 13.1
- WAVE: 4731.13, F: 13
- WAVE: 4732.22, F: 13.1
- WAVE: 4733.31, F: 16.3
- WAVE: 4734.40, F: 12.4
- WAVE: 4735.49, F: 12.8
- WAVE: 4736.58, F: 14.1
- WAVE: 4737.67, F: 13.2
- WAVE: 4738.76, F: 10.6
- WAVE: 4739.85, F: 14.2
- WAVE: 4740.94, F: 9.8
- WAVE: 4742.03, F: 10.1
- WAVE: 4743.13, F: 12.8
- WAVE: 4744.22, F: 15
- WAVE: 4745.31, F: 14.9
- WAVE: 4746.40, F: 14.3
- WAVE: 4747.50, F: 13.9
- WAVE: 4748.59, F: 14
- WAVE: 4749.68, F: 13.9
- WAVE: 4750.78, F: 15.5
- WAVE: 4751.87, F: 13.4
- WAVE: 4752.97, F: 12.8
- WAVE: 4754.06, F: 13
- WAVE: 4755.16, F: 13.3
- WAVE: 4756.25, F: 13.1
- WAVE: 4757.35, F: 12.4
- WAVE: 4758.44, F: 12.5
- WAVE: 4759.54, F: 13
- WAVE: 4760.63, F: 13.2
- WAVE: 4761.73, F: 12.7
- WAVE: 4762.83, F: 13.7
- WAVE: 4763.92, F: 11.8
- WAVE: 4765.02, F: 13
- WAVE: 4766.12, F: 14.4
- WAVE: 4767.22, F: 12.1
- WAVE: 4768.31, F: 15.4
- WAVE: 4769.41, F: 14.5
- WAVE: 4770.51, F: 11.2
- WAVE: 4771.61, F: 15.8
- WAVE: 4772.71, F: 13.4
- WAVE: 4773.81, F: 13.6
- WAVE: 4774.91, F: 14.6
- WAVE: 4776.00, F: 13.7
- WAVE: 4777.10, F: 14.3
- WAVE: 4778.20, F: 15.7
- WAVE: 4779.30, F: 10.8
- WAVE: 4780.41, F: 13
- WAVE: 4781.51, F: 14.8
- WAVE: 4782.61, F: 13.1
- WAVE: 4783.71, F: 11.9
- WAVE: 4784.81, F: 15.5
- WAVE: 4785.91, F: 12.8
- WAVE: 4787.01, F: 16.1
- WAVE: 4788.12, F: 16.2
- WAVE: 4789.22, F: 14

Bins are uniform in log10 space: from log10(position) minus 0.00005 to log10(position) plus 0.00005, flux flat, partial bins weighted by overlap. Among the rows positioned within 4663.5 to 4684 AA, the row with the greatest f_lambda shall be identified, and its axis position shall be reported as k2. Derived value 4672.67 AA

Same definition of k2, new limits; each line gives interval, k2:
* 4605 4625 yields 4607.49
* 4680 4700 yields 4686.67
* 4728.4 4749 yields 4733.31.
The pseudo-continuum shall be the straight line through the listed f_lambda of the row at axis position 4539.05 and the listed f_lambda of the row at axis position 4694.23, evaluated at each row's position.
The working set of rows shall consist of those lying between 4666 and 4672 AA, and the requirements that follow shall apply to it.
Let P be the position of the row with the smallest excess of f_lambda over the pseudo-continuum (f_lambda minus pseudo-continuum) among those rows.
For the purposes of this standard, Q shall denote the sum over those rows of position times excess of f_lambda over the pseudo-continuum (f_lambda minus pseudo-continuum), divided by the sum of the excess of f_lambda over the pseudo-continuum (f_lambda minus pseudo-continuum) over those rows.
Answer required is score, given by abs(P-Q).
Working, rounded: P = 4667.29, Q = 4670.4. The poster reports 3.1 AA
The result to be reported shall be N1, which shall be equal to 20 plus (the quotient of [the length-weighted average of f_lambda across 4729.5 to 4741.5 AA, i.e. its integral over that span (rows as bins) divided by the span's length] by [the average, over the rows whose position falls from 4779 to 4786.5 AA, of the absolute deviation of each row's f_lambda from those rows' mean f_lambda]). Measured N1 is 31.2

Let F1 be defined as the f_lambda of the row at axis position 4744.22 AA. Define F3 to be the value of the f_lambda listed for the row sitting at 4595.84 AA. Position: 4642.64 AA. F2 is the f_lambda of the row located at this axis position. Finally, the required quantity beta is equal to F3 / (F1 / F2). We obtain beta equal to 12.3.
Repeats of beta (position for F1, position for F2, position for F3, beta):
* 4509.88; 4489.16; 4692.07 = 14.7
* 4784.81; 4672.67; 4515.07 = 14.5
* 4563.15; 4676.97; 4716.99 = 16.1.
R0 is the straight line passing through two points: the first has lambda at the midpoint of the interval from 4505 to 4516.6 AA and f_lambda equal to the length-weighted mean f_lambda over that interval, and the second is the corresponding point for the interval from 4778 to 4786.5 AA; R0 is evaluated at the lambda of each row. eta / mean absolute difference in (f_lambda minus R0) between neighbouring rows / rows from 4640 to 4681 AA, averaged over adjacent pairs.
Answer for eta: 1.27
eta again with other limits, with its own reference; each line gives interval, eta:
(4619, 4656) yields 1.58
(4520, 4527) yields 1.38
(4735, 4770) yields 1.24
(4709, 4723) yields 1.20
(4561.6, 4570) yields 1.23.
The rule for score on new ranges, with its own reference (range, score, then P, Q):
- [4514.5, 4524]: 2.5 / 4517.15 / 4519.6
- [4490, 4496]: 0.2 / 4493.29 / 4493.1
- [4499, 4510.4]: 5.2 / 4508.84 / 4503.7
